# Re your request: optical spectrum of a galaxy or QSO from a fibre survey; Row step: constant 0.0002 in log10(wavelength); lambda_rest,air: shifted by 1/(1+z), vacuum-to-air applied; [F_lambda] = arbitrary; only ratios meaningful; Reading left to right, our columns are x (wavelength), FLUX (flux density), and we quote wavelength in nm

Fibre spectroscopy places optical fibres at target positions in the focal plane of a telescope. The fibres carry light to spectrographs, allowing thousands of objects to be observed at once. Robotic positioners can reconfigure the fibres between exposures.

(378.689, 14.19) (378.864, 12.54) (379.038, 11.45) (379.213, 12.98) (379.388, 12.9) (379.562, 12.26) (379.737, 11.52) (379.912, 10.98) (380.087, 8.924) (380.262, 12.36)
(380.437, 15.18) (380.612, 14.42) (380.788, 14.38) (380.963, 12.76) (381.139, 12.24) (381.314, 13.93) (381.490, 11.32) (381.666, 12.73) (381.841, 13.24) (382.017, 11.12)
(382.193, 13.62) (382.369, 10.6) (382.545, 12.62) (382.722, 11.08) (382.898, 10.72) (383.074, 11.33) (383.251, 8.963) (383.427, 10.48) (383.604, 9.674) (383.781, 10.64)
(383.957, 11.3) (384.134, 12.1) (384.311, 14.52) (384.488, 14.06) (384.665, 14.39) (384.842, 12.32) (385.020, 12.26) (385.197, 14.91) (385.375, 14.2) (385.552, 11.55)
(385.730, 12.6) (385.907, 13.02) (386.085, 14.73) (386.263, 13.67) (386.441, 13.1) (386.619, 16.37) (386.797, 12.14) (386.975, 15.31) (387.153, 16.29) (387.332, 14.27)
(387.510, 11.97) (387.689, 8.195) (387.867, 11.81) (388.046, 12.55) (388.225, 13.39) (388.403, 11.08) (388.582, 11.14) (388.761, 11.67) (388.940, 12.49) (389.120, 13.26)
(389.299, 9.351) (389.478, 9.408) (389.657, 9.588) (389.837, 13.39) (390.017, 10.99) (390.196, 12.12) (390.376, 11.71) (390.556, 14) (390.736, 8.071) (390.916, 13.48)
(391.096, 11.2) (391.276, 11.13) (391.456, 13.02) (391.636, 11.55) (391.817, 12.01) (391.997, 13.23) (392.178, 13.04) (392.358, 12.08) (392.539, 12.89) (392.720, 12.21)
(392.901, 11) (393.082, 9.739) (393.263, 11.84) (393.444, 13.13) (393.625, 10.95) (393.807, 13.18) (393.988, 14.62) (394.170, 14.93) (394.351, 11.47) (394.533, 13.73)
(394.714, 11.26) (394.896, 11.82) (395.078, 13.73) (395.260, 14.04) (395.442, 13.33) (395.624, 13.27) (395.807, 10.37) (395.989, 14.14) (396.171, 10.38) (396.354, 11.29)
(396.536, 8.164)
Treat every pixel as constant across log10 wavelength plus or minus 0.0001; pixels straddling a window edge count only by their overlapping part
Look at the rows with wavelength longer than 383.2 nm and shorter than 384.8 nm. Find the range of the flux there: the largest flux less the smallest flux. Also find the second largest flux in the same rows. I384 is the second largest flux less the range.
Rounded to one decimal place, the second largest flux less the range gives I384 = 8.8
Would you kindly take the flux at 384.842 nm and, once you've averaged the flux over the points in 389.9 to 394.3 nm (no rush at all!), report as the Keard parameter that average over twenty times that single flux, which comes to 0.0494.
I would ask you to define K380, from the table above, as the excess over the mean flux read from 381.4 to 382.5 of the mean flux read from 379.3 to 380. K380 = -0.2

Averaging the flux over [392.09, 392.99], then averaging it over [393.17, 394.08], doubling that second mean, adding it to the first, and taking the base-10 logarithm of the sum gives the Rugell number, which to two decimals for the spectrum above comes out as 1.58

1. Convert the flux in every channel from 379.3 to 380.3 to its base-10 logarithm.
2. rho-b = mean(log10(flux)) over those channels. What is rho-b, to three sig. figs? 1.06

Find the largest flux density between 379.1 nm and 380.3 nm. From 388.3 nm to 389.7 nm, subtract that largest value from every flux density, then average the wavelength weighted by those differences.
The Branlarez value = 389.17 nm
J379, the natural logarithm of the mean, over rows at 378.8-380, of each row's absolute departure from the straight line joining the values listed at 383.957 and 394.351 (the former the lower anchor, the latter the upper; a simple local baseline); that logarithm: -0.1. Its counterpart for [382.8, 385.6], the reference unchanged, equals 0.4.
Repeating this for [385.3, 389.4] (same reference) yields 0.7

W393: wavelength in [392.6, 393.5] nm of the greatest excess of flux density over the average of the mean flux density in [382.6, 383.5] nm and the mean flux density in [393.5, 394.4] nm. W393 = 393.444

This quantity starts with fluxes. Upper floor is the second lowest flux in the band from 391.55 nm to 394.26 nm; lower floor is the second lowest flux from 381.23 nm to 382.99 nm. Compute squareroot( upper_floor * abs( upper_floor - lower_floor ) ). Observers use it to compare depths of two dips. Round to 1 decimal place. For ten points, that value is 1.6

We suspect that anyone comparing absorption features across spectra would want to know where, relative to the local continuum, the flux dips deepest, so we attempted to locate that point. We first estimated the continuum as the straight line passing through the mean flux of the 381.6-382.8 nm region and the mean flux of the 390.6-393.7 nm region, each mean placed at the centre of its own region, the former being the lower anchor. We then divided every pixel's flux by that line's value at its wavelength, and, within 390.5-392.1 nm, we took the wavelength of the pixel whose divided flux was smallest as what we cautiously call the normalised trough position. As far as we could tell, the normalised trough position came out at 390.736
